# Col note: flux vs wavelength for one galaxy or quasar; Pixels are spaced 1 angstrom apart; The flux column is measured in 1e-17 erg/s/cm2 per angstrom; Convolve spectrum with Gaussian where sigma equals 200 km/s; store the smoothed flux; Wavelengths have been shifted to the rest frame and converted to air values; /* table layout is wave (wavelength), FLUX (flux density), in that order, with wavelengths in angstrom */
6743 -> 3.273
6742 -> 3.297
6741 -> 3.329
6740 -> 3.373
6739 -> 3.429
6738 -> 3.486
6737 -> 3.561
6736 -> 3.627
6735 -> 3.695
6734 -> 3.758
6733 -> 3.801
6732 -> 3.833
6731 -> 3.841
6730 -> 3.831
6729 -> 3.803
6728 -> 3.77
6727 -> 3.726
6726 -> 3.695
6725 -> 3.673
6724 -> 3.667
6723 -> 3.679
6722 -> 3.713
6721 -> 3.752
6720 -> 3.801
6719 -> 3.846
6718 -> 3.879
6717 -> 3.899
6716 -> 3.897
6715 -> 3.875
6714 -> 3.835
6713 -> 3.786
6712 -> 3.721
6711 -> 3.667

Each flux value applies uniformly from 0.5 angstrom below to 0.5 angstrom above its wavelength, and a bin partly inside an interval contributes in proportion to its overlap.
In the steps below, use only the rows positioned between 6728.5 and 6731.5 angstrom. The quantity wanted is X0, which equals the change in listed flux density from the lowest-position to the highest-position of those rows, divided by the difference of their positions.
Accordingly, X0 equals 0.02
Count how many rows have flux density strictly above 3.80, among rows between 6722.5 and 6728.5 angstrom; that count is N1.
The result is 0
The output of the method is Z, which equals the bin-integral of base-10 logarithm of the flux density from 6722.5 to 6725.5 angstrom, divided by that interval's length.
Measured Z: 0.565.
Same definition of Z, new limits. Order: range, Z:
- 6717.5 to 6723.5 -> 0.577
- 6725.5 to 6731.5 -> 0.577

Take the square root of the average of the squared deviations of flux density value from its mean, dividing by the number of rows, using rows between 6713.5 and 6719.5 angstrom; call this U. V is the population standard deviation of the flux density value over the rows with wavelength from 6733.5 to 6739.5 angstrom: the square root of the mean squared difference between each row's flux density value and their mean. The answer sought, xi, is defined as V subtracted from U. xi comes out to -0.09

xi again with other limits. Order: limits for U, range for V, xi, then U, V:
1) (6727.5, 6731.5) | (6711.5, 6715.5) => -0.03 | 0.0276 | 0.06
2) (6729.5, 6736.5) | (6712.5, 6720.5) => 0.04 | 0.0755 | 0.04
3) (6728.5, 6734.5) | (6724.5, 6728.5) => -0.01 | 0.0282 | 0.04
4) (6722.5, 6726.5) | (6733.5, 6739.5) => -0.10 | 0.0104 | 0.11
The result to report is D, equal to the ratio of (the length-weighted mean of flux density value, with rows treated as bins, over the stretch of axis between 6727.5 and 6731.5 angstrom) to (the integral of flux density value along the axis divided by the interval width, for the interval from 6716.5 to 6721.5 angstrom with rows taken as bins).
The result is 0.99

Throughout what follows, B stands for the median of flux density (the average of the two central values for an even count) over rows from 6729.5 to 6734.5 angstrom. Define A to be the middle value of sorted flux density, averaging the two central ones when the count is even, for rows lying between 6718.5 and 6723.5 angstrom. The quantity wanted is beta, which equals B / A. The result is 1.02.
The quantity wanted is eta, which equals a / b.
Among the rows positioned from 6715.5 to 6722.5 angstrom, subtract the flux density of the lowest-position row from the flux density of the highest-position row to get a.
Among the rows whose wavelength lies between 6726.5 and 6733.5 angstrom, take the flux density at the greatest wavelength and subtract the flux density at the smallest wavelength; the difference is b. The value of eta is -2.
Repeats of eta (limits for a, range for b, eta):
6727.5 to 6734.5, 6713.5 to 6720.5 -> 0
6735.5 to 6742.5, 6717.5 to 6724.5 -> 2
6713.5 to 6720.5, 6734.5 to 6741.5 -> 0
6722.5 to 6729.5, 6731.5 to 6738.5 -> 0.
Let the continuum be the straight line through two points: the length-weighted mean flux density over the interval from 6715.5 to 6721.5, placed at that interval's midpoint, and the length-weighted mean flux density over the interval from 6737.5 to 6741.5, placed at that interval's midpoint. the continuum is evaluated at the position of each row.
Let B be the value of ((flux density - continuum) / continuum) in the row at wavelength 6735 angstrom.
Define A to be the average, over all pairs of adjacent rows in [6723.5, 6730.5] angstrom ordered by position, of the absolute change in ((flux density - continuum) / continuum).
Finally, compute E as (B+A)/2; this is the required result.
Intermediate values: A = 0.0133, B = 0.056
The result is 0.035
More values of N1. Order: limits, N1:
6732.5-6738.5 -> 1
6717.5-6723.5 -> 3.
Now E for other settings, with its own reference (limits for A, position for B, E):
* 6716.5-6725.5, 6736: 0.024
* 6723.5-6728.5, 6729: 0.031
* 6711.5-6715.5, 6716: 0.009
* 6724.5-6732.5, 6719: 0.008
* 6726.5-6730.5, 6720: 0.006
